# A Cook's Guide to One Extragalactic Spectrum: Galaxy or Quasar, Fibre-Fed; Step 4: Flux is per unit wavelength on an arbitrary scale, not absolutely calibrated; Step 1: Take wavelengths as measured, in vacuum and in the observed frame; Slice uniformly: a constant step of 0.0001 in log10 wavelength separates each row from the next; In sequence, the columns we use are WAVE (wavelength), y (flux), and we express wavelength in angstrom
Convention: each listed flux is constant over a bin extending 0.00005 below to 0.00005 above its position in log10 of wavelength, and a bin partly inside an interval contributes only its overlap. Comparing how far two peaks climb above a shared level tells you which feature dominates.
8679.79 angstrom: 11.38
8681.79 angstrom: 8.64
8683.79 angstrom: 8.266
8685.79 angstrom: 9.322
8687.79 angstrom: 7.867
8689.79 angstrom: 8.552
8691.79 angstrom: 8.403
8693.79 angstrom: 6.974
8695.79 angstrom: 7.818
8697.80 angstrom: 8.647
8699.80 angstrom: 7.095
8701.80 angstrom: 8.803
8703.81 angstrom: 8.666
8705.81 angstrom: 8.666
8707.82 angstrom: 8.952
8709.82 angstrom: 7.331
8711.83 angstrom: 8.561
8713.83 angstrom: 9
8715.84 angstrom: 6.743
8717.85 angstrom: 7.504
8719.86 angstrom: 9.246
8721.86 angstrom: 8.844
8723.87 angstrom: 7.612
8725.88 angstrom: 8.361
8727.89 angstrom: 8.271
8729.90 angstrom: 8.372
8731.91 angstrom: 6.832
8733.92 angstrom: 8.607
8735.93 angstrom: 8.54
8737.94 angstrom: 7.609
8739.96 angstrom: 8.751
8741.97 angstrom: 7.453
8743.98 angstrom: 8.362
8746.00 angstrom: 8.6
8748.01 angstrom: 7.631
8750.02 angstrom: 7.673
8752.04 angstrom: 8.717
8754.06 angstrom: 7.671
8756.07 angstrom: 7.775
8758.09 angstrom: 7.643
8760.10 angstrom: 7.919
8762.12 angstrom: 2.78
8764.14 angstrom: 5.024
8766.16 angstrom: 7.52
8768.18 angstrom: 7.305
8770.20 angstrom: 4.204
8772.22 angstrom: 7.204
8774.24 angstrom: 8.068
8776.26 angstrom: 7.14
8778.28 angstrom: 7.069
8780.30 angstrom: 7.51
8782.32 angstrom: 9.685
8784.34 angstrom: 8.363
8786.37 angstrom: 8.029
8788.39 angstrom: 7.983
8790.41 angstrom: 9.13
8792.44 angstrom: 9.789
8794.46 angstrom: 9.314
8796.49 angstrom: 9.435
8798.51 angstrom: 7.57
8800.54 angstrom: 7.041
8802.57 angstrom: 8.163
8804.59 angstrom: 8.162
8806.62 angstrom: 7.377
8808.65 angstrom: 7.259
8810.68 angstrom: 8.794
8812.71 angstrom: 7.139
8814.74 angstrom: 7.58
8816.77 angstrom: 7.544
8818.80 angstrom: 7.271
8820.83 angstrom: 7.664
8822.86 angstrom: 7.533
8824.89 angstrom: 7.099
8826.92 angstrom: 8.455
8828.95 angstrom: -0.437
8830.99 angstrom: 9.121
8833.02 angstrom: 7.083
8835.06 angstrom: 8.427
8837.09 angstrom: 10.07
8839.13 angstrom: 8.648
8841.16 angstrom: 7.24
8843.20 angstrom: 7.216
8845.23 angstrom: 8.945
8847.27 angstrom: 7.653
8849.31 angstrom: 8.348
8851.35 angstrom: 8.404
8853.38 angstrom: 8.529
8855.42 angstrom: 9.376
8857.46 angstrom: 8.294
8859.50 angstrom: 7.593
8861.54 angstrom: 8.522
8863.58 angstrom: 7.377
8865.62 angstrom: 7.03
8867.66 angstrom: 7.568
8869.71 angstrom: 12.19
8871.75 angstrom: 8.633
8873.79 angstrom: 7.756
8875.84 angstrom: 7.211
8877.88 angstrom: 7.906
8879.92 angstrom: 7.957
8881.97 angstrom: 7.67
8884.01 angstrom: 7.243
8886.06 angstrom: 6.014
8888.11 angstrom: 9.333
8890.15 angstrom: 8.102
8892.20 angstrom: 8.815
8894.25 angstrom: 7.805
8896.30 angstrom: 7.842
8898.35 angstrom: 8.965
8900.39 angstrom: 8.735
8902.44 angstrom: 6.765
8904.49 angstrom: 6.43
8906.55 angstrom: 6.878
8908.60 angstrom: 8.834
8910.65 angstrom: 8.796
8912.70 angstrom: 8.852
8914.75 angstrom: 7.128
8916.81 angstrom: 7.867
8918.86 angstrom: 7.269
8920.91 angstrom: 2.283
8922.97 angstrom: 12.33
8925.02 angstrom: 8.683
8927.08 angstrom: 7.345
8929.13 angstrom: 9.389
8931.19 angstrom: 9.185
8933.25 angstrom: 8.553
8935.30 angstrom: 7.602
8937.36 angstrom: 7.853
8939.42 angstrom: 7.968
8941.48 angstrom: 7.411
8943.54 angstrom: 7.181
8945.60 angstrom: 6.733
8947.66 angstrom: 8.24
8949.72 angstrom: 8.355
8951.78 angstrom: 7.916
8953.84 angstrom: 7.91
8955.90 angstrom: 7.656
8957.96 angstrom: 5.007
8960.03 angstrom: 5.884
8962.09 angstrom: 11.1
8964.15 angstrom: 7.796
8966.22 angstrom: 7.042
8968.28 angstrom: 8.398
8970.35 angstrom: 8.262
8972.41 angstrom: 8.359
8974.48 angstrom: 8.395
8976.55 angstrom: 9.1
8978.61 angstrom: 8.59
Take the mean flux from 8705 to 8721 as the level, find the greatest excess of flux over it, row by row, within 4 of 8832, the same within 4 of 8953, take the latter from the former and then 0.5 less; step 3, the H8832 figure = 0.3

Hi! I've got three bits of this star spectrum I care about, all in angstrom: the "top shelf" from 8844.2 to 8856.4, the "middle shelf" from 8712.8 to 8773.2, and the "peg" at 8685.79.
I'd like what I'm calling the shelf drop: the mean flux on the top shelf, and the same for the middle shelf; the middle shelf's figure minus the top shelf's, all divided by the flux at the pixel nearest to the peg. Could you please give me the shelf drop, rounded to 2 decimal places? -0.10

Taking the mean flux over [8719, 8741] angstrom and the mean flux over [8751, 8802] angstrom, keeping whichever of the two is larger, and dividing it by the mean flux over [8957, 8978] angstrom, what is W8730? 1.04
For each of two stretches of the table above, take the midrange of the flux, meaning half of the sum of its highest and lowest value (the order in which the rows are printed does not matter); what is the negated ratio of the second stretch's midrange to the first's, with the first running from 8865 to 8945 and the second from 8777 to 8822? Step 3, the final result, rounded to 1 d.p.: -1.2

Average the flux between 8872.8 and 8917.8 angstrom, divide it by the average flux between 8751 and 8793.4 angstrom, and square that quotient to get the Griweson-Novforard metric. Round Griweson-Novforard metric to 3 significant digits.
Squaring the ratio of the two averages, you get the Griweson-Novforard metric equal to 1.11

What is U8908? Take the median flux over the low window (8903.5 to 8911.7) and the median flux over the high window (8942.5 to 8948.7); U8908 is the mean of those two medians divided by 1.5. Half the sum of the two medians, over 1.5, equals 5.01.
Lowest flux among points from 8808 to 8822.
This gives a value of 7.139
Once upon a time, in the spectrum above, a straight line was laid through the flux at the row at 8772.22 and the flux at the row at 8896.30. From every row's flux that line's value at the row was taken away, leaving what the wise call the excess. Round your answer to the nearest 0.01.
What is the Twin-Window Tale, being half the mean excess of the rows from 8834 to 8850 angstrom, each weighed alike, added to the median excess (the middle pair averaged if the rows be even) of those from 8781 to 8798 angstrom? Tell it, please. 2.29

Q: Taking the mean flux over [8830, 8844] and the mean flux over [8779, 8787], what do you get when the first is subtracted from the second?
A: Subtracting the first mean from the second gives 0.1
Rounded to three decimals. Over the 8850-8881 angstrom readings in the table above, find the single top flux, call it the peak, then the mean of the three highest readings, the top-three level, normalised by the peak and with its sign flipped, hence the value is -0.826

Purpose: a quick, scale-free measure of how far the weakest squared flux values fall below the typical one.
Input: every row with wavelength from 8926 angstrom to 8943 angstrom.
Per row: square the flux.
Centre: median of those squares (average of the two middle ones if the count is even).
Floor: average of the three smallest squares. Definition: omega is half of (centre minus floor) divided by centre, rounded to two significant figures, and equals 0.056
